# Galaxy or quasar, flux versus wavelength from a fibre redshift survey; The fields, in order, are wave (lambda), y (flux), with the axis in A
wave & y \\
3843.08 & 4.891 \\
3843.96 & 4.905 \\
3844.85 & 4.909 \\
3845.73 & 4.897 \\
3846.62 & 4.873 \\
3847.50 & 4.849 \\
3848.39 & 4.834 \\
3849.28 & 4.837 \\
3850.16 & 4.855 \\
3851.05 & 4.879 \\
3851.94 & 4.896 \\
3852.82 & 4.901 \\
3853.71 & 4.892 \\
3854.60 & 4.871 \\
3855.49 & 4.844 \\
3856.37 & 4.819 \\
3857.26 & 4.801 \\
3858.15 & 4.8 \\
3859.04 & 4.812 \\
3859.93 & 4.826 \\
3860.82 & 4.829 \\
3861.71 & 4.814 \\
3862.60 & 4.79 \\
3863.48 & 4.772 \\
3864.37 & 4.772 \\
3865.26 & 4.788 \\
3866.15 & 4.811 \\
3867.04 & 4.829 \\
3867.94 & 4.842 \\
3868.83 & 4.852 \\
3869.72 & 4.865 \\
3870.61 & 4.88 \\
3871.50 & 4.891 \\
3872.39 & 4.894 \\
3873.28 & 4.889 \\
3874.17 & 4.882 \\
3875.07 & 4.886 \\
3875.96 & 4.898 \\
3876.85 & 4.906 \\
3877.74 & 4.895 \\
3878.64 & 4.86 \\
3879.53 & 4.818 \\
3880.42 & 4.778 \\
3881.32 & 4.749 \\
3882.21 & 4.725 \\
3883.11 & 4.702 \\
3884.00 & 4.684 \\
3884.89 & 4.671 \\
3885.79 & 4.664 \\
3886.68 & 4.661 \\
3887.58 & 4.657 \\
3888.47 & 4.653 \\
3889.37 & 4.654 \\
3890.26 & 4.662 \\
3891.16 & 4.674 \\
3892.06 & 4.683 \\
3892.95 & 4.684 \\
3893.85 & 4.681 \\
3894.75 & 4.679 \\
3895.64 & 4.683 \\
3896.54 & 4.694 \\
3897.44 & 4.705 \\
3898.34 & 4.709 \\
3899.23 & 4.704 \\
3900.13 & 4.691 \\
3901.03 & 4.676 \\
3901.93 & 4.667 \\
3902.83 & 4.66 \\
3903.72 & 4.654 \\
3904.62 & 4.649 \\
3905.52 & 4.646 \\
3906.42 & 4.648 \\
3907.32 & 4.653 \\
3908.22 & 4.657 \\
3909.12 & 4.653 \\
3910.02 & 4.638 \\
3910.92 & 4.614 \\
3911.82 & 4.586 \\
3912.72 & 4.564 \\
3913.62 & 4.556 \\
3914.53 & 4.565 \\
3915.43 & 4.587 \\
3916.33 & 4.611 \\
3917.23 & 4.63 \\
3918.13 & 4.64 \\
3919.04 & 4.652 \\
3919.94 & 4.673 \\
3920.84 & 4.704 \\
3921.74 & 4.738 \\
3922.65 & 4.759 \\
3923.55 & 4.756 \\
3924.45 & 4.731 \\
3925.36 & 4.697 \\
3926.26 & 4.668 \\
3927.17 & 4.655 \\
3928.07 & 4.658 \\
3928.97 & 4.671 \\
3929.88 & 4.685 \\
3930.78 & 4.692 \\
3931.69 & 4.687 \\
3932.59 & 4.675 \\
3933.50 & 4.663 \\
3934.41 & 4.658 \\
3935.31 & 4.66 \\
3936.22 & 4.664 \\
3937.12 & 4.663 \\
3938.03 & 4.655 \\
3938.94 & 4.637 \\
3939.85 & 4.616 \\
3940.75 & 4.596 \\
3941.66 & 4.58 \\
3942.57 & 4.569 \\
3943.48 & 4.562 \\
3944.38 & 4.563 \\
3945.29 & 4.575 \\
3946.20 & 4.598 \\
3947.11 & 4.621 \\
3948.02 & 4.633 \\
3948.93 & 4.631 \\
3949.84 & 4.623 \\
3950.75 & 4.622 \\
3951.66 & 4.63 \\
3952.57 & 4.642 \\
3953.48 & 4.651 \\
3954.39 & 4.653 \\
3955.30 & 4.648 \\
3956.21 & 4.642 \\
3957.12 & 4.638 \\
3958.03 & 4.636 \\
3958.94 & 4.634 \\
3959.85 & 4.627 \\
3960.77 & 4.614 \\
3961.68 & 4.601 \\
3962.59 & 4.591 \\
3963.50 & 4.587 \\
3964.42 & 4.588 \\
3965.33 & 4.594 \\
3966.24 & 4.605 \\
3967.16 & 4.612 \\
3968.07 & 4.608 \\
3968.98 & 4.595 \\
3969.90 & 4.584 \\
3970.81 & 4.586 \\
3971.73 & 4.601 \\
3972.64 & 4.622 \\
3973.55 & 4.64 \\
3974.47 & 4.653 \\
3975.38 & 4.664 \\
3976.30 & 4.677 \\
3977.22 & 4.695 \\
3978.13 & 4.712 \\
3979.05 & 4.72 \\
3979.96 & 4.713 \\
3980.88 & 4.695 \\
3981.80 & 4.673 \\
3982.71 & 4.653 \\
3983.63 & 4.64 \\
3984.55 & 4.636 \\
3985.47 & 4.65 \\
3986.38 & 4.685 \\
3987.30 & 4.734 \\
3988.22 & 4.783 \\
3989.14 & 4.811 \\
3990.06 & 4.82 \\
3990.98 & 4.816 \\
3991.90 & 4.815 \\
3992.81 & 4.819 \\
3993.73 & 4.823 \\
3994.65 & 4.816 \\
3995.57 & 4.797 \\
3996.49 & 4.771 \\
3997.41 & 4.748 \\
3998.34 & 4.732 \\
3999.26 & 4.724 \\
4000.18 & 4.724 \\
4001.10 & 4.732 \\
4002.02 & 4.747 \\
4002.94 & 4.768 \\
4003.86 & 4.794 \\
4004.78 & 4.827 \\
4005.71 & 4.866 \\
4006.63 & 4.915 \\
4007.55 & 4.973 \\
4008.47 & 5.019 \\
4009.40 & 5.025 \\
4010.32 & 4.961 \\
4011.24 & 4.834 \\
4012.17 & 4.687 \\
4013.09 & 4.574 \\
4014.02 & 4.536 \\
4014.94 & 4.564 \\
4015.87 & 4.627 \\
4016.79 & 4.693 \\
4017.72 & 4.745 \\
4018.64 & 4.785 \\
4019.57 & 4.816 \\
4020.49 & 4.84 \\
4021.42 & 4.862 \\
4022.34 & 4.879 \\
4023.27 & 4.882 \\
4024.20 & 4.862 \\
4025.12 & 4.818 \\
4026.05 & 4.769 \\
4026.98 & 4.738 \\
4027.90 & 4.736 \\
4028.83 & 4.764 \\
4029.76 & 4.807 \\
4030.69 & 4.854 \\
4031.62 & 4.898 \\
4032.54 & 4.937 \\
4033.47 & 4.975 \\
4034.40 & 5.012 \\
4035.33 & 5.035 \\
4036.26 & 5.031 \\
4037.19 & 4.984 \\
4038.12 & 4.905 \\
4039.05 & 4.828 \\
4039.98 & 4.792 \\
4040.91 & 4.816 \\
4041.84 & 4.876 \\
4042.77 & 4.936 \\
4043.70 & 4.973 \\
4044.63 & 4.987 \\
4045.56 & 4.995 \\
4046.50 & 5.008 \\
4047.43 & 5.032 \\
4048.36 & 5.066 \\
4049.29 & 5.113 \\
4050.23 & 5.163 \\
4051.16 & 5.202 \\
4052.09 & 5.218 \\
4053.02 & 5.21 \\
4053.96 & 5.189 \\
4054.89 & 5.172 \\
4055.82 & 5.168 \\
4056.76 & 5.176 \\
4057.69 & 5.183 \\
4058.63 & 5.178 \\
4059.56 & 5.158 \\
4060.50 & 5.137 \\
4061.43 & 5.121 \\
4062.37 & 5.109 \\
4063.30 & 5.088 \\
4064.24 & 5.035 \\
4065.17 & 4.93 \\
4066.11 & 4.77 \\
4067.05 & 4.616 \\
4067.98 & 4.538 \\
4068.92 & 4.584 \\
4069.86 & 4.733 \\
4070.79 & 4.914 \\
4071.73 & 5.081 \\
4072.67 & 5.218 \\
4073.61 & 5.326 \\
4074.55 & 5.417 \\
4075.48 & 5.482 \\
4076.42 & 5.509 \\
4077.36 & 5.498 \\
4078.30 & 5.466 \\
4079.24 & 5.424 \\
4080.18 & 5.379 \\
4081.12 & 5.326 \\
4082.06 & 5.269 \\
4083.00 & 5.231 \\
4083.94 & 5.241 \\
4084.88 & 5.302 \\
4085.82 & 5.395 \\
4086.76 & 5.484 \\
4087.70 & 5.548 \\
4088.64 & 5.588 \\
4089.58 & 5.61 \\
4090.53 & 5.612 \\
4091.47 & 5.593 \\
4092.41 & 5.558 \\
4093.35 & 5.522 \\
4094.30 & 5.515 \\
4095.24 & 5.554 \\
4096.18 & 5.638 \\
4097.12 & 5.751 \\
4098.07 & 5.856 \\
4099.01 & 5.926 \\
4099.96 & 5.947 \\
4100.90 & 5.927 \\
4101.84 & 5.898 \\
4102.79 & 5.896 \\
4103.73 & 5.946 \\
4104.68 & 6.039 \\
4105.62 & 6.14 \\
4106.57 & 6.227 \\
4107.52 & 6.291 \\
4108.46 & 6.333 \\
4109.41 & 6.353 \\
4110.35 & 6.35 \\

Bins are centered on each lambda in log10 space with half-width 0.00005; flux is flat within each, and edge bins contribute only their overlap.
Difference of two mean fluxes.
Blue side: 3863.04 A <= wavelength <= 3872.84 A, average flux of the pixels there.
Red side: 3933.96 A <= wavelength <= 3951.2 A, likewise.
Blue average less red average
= 0.22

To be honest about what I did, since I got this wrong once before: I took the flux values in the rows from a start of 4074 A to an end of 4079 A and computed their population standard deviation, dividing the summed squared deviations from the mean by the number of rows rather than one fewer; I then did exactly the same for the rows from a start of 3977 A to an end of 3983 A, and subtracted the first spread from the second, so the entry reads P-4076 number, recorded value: -0.010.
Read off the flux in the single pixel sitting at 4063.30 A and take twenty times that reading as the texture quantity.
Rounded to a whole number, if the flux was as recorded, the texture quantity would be 102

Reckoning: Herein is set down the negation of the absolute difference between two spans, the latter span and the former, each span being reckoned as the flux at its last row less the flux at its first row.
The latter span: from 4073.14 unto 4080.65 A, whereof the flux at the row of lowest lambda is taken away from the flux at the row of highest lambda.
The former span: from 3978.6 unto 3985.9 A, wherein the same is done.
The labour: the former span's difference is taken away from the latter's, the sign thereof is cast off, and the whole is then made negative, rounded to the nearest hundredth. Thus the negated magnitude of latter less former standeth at -0.12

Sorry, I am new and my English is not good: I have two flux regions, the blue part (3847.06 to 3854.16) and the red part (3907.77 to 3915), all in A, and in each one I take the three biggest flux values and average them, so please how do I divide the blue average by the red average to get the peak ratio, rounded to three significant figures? 1.05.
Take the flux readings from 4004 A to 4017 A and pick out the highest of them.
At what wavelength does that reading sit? 4009.40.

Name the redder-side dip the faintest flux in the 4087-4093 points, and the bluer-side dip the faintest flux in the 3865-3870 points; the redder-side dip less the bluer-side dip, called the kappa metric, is 0.76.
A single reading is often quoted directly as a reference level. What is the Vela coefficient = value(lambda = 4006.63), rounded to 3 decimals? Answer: 4.915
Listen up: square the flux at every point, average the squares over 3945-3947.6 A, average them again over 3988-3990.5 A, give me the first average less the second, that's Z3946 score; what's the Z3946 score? -1.9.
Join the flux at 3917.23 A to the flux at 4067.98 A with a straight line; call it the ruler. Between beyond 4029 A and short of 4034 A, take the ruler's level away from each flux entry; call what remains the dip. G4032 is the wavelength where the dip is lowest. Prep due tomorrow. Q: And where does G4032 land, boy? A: 4029.76 A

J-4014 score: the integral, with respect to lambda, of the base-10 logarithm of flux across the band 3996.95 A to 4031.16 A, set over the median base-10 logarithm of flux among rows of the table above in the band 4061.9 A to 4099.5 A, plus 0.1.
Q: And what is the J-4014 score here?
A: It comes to 32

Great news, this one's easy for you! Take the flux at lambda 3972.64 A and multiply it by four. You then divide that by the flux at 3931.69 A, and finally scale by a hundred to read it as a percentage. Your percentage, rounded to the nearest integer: 394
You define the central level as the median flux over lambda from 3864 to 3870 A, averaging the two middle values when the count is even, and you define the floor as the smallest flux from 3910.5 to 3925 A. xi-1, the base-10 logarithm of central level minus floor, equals -0.56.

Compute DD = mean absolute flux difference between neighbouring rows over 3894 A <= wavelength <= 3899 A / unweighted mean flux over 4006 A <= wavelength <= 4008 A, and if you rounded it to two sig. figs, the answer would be 0.0015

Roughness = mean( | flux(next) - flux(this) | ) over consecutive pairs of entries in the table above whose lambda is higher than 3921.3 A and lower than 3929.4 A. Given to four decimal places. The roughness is 0.0176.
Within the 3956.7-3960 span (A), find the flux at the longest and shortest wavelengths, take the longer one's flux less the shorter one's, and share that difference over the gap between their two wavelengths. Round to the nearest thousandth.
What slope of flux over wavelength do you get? -0.004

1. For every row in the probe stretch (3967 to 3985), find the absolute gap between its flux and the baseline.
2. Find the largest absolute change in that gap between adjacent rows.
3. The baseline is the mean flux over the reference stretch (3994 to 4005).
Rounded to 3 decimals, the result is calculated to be 0.022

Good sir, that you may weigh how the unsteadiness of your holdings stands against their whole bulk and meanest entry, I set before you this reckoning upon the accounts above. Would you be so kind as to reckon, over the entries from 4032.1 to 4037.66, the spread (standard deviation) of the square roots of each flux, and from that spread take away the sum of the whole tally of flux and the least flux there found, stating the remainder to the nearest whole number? -35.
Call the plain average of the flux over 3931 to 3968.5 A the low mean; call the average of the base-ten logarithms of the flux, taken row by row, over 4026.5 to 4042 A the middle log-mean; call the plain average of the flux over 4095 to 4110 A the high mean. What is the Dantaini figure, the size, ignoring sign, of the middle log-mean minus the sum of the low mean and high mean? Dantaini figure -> 9.9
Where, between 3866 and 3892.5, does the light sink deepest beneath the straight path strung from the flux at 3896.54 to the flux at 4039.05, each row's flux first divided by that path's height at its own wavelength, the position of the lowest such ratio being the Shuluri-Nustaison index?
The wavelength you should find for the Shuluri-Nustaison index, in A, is 3888.47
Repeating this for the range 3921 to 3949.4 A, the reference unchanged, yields 3943.48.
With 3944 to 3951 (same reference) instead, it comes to 3944.38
